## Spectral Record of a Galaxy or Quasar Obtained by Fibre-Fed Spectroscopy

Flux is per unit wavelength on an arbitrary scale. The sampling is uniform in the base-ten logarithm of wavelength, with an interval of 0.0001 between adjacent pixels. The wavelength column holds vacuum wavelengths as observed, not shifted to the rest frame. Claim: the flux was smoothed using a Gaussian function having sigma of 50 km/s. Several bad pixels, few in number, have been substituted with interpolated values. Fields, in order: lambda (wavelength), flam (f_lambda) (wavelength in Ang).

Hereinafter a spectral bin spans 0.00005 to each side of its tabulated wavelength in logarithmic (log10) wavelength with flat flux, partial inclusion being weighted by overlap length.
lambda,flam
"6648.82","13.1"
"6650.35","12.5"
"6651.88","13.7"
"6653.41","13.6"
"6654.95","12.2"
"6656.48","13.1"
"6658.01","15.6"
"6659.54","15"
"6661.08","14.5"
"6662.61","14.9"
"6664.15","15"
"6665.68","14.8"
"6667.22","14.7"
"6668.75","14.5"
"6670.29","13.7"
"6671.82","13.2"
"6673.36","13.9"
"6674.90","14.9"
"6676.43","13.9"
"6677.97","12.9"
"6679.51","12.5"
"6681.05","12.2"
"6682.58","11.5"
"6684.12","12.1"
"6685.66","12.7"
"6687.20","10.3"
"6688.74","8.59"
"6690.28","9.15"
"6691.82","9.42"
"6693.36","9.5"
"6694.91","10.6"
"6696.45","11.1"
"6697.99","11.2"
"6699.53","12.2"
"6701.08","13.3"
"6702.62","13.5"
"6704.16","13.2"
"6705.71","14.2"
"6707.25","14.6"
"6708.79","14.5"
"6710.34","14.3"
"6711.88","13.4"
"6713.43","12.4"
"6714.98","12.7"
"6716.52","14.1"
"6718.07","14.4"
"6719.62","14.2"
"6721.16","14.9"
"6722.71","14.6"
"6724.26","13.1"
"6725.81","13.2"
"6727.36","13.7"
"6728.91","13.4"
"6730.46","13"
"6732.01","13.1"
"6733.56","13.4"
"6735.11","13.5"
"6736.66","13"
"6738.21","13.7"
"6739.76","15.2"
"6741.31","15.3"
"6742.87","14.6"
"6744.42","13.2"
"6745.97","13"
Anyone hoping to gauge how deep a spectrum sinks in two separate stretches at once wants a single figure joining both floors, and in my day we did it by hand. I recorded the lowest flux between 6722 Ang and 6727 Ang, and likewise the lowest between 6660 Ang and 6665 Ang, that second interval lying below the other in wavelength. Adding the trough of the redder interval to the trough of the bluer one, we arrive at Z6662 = 27.6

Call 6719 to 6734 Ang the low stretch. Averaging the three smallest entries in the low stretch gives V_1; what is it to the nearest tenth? 13.1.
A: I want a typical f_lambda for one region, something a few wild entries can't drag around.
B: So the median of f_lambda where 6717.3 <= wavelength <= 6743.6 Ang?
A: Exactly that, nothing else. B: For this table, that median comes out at 13.7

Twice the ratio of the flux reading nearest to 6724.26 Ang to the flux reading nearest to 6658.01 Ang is 1.7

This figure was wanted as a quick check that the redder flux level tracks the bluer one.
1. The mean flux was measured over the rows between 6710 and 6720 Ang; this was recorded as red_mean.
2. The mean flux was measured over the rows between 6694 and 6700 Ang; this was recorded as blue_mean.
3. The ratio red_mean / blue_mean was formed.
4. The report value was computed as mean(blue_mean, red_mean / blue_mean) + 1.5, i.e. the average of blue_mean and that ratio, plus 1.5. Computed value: 7.7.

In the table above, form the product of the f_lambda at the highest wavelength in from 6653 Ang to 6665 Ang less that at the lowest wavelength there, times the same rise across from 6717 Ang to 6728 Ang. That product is -0.98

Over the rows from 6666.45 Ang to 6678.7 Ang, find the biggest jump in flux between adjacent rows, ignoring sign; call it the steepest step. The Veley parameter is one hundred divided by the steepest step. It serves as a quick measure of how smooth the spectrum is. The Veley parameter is 100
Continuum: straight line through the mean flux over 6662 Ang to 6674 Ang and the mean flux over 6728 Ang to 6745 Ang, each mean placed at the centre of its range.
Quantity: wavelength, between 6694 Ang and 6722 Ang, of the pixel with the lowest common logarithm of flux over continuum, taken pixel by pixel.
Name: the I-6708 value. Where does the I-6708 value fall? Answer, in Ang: 6694.91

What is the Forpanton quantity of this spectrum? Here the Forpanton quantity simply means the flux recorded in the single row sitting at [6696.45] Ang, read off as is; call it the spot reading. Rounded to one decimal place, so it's 11.1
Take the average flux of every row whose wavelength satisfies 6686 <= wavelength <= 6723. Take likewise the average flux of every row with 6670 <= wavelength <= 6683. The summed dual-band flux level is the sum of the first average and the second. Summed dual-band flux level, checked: 25.7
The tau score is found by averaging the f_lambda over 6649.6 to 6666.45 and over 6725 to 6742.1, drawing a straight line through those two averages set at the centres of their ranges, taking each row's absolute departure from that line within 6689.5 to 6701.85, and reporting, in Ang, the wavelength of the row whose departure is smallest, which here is 6701.08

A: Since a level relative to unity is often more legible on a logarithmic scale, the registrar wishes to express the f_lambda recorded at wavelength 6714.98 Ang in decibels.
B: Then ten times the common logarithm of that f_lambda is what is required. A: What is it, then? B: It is 11.0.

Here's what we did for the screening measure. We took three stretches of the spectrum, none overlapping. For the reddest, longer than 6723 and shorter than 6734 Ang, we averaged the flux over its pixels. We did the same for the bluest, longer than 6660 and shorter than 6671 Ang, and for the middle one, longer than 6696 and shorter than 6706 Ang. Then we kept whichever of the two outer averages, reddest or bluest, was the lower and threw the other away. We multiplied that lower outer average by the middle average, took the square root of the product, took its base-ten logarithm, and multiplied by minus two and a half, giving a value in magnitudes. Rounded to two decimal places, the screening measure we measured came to -2.78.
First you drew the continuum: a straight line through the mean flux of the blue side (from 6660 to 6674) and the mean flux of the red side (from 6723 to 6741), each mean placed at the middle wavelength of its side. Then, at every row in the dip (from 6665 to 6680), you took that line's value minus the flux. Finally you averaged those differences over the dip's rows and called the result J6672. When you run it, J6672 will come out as 0.38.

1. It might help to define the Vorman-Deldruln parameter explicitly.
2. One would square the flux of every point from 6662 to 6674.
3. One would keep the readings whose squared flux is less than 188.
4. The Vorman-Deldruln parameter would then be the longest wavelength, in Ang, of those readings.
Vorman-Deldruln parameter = 6671.82 Ang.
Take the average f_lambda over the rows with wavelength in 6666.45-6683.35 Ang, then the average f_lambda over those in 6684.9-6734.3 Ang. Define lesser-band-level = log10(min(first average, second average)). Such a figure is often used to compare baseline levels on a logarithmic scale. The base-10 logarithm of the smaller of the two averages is 1.10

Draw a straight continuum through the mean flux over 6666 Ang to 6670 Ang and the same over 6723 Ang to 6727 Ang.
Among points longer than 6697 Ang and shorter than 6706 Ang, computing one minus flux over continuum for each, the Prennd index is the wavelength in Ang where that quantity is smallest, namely 6705.71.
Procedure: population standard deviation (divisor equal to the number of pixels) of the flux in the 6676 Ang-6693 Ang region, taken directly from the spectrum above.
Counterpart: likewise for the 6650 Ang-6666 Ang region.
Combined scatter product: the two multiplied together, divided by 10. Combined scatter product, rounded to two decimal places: 0.18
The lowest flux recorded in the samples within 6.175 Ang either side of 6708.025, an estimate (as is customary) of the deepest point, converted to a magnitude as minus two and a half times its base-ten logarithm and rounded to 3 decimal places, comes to -2.734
